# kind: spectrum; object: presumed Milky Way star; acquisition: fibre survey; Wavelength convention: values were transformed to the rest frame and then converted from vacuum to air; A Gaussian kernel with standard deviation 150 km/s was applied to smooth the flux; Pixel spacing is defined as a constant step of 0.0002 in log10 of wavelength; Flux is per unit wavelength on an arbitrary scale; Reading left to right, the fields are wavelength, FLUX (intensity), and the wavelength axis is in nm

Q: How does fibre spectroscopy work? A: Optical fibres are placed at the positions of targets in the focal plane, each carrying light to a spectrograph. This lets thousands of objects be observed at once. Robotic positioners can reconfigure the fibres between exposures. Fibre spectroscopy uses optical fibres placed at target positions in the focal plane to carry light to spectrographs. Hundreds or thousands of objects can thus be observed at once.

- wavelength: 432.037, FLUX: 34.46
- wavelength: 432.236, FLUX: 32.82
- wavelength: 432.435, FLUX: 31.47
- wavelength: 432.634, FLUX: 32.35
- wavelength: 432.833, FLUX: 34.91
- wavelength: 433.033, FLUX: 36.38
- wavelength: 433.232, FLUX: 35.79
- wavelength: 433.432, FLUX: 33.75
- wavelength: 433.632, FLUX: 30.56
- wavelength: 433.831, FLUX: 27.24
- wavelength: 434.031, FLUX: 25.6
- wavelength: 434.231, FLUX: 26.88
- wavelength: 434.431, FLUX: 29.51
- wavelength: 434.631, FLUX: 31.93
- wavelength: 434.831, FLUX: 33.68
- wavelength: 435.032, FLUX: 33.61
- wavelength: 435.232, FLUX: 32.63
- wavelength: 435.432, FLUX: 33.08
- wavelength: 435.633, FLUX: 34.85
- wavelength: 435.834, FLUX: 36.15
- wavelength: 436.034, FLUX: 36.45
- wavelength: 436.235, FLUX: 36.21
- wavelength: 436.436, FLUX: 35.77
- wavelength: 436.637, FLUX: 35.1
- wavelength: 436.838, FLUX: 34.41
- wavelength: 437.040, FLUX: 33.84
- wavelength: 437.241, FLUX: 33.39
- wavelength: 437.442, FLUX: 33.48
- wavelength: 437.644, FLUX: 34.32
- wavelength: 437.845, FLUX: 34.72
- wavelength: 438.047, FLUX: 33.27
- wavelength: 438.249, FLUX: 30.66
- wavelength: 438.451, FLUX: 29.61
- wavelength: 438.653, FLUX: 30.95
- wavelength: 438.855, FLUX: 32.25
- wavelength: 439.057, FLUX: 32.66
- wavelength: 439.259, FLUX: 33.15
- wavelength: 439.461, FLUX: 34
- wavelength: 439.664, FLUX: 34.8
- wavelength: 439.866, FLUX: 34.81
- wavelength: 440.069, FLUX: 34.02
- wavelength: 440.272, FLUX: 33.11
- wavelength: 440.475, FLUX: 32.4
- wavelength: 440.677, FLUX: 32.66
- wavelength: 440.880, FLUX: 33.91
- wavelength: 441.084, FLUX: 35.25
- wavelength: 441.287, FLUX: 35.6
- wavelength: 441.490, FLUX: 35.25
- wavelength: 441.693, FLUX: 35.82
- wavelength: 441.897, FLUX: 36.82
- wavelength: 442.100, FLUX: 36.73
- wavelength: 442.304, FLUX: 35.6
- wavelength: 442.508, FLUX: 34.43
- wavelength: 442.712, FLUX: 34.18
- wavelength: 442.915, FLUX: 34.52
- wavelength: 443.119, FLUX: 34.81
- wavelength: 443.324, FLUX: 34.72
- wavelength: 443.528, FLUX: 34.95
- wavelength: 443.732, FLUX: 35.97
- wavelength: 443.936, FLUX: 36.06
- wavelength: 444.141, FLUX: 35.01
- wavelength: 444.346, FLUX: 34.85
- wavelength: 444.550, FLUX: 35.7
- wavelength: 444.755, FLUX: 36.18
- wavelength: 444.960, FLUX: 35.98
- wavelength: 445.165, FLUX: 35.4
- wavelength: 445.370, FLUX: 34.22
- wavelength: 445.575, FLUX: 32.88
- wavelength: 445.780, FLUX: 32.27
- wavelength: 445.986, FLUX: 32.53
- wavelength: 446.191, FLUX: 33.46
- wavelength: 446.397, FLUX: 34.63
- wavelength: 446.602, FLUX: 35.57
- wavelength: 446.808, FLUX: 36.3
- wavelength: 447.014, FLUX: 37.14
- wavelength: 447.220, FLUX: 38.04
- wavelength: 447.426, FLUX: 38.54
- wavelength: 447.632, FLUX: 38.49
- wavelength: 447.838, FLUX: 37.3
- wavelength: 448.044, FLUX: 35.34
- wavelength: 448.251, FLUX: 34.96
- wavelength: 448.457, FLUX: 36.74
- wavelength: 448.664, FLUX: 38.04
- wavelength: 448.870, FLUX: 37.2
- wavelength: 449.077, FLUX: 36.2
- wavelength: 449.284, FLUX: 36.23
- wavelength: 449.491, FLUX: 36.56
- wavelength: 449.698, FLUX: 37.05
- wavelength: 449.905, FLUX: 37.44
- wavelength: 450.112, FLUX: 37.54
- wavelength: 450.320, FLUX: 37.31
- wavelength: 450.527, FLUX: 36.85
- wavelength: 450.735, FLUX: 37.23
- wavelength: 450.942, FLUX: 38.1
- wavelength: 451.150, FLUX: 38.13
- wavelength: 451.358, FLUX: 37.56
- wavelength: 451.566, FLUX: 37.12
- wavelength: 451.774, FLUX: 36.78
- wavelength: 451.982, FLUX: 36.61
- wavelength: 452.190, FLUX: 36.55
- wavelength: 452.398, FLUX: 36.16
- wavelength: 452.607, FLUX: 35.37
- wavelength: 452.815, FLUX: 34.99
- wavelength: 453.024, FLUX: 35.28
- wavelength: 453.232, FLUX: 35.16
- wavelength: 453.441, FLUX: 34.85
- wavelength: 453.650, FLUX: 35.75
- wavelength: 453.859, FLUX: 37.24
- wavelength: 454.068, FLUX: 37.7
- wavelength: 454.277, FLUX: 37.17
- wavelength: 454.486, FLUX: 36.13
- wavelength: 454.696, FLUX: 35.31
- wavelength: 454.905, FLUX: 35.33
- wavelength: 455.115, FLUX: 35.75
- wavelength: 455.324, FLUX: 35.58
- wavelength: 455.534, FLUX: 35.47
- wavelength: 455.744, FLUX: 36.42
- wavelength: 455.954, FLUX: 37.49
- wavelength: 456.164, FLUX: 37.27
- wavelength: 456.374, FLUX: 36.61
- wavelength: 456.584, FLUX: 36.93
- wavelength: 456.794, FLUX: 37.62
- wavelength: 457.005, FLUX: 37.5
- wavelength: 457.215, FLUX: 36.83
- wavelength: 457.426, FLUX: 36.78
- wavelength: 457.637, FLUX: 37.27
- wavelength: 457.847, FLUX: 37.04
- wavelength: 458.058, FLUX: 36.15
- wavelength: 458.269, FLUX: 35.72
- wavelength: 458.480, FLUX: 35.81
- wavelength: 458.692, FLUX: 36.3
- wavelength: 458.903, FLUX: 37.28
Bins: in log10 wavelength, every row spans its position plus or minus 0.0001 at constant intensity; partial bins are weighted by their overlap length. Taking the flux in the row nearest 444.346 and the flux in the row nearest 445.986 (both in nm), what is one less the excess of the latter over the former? 3.3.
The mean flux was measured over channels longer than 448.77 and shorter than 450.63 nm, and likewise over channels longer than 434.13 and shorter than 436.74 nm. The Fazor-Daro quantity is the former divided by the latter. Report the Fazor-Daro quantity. 1.10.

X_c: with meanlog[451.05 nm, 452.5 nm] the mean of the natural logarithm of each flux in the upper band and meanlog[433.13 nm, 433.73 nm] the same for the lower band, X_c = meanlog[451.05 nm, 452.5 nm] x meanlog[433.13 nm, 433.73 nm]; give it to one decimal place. 12.7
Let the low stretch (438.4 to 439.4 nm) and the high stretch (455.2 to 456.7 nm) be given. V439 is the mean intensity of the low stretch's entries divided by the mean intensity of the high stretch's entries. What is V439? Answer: 0.87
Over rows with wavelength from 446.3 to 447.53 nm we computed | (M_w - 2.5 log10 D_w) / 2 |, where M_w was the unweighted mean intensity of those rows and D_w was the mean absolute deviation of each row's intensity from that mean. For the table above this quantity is 18.3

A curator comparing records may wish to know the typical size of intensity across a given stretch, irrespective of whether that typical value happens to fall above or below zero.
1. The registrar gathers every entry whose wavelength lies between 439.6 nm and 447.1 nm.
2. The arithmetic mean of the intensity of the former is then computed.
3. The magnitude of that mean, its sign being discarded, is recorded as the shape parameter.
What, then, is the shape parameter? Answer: 34.8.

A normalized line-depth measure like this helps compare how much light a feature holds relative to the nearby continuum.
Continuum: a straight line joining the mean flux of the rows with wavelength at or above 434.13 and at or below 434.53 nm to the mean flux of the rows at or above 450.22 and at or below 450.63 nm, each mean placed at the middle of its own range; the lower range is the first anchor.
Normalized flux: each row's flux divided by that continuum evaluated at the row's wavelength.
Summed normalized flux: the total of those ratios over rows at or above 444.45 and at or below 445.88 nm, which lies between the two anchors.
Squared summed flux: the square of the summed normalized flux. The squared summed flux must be 50.4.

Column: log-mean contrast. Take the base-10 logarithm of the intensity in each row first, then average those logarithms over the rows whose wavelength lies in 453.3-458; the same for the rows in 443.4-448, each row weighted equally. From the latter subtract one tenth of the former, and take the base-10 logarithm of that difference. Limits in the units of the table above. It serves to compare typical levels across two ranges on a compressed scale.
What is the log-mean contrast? 0.144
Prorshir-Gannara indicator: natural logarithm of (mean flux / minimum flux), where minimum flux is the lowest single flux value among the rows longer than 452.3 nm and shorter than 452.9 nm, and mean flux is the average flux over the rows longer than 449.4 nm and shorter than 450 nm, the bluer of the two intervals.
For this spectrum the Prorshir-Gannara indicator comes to 0.06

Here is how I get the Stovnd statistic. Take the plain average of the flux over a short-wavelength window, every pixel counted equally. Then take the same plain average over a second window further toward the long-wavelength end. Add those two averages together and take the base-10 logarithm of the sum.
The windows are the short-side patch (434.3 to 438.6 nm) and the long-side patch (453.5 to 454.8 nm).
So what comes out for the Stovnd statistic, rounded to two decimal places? 1.85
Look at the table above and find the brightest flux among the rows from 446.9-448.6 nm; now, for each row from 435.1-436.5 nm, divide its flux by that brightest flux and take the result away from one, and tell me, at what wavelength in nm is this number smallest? 436.034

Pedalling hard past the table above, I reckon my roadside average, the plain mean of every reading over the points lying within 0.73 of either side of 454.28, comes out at 36.4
